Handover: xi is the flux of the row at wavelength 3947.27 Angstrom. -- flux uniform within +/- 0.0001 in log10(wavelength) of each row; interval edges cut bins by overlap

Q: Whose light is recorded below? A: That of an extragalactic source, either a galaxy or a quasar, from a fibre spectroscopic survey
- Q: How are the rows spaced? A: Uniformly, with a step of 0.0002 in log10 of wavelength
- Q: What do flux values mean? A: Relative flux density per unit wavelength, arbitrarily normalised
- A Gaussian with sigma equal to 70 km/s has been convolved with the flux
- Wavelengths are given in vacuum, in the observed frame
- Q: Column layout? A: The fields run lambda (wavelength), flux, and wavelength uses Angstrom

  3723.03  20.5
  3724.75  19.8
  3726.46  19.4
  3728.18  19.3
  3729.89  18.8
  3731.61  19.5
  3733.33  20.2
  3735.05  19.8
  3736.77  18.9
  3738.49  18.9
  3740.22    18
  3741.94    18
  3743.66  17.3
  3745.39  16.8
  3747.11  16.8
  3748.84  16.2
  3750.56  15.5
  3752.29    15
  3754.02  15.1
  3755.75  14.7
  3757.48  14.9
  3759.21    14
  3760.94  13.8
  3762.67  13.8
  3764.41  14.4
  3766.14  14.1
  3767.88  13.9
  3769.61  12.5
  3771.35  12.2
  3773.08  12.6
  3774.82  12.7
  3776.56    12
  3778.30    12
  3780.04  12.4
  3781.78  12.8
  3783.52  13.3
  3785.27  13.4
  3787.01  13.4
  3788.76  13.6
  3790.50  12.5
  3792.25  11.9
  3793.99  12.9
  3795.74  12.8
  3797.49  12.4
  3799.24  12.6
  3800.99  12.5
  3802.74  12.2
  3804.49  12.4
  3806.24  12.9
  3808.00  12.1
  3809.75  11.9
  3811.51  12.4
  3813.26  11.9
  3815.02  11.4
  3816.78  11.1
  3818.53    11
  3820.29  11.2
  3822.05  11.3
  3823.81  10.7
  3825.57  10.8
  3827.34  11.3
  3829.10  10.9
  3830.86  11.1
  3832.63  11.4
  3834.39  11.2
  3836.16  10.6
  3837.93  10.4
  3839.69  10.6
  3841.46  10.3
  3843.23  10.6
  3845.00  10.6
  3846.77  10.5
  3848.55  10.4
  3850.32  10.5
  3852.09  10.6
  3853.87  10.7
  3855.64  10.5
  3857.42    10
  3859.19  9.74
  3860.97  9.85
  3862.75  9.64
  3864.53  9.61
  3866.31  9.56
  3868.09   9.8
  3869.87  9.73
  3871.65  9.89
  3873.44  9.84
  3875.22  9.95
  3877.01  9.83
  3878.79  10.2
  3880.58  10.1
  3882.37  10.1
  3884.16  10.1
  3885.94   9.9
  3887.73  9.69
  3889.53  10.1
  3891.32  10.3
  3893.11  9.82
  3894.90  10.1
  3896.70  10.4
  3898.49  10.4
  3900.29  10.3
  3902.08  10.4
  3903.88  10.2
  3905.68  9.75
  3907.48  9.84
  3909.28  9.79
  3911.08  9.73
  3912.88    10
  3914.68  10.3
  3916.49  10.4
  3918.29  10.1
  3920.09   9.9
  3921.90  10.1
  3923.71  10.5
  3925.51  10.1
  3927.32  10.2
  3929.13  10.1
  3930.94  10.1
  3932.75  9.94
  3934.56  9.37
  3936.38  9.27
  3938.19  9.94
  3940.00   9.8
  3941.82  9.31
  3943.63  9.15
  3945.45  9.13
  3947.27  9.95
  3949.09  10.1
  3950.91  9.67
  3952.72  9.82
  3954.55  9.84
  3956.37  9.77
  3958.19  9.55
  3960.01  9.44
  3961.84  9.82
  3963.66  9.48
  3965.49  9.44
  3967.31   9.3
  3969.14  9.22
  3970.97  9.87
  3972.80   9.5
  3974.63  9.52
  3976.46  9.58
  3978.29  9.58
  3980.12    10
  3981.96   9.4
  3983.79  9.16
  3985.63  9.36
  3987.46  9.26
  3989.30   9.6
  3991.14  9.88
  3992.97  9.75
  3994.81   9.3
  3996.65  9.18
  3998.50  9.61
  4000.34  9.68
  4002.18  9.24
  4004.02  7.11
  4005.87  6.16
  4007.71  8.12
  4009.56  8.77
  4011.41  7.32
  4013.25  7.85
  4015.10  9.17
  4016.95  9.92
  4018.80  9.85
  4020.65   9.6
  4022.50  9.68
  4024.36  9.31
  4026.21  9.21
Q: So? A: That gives 9.95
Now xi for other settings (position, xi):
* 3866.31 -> 9.56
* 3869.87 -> 9.73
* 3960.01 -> 9.44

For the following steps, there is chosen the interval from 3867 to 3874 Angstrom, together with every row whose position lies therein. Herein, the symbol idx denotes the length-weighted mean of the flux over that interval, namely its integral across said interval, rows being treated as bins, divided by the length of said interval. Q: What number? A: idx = 9.8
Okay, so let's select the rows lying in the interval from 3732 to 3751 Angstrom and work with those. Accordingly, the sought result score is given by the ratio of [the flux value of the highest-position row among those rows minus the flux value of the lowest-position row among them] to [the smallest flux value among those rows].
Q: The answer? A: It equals -0.30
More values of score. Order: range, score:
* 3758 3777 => -0.17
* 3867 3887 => 0.01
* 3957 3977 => 0.00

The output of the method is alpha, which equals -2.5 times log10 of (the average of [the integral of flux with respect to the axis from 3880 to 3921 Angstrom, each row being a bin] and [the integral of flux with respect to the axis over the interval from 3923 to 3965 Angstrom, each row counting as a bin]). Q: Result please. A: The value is -6.54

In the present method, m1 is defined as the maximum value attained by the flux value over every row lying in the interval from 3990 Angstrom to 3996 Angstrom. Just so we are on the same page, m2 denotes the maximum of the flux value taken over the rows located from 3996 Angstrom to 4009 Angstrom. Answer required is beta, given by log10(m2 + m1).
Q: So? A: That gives 1.29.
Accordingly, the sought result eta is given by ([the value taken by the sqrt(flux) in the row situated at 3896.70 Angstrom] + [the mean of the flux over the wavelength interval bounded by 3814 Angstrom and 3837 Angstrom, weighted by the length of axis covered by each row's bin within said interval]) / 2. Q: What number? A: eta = 7.2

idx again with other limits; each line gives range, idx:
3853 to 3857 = 10.5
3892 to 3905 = 10.2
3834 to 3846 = 10.6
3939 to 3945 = 9.4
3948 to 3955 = 9.9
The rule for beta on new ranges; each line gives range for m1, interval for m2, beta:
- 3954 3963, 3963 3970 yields 1.29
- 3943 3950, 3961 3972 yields 1.30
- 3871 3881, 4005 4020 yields 1.30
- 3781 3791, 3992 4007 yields 1.37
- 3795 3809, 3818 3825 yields 1.38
